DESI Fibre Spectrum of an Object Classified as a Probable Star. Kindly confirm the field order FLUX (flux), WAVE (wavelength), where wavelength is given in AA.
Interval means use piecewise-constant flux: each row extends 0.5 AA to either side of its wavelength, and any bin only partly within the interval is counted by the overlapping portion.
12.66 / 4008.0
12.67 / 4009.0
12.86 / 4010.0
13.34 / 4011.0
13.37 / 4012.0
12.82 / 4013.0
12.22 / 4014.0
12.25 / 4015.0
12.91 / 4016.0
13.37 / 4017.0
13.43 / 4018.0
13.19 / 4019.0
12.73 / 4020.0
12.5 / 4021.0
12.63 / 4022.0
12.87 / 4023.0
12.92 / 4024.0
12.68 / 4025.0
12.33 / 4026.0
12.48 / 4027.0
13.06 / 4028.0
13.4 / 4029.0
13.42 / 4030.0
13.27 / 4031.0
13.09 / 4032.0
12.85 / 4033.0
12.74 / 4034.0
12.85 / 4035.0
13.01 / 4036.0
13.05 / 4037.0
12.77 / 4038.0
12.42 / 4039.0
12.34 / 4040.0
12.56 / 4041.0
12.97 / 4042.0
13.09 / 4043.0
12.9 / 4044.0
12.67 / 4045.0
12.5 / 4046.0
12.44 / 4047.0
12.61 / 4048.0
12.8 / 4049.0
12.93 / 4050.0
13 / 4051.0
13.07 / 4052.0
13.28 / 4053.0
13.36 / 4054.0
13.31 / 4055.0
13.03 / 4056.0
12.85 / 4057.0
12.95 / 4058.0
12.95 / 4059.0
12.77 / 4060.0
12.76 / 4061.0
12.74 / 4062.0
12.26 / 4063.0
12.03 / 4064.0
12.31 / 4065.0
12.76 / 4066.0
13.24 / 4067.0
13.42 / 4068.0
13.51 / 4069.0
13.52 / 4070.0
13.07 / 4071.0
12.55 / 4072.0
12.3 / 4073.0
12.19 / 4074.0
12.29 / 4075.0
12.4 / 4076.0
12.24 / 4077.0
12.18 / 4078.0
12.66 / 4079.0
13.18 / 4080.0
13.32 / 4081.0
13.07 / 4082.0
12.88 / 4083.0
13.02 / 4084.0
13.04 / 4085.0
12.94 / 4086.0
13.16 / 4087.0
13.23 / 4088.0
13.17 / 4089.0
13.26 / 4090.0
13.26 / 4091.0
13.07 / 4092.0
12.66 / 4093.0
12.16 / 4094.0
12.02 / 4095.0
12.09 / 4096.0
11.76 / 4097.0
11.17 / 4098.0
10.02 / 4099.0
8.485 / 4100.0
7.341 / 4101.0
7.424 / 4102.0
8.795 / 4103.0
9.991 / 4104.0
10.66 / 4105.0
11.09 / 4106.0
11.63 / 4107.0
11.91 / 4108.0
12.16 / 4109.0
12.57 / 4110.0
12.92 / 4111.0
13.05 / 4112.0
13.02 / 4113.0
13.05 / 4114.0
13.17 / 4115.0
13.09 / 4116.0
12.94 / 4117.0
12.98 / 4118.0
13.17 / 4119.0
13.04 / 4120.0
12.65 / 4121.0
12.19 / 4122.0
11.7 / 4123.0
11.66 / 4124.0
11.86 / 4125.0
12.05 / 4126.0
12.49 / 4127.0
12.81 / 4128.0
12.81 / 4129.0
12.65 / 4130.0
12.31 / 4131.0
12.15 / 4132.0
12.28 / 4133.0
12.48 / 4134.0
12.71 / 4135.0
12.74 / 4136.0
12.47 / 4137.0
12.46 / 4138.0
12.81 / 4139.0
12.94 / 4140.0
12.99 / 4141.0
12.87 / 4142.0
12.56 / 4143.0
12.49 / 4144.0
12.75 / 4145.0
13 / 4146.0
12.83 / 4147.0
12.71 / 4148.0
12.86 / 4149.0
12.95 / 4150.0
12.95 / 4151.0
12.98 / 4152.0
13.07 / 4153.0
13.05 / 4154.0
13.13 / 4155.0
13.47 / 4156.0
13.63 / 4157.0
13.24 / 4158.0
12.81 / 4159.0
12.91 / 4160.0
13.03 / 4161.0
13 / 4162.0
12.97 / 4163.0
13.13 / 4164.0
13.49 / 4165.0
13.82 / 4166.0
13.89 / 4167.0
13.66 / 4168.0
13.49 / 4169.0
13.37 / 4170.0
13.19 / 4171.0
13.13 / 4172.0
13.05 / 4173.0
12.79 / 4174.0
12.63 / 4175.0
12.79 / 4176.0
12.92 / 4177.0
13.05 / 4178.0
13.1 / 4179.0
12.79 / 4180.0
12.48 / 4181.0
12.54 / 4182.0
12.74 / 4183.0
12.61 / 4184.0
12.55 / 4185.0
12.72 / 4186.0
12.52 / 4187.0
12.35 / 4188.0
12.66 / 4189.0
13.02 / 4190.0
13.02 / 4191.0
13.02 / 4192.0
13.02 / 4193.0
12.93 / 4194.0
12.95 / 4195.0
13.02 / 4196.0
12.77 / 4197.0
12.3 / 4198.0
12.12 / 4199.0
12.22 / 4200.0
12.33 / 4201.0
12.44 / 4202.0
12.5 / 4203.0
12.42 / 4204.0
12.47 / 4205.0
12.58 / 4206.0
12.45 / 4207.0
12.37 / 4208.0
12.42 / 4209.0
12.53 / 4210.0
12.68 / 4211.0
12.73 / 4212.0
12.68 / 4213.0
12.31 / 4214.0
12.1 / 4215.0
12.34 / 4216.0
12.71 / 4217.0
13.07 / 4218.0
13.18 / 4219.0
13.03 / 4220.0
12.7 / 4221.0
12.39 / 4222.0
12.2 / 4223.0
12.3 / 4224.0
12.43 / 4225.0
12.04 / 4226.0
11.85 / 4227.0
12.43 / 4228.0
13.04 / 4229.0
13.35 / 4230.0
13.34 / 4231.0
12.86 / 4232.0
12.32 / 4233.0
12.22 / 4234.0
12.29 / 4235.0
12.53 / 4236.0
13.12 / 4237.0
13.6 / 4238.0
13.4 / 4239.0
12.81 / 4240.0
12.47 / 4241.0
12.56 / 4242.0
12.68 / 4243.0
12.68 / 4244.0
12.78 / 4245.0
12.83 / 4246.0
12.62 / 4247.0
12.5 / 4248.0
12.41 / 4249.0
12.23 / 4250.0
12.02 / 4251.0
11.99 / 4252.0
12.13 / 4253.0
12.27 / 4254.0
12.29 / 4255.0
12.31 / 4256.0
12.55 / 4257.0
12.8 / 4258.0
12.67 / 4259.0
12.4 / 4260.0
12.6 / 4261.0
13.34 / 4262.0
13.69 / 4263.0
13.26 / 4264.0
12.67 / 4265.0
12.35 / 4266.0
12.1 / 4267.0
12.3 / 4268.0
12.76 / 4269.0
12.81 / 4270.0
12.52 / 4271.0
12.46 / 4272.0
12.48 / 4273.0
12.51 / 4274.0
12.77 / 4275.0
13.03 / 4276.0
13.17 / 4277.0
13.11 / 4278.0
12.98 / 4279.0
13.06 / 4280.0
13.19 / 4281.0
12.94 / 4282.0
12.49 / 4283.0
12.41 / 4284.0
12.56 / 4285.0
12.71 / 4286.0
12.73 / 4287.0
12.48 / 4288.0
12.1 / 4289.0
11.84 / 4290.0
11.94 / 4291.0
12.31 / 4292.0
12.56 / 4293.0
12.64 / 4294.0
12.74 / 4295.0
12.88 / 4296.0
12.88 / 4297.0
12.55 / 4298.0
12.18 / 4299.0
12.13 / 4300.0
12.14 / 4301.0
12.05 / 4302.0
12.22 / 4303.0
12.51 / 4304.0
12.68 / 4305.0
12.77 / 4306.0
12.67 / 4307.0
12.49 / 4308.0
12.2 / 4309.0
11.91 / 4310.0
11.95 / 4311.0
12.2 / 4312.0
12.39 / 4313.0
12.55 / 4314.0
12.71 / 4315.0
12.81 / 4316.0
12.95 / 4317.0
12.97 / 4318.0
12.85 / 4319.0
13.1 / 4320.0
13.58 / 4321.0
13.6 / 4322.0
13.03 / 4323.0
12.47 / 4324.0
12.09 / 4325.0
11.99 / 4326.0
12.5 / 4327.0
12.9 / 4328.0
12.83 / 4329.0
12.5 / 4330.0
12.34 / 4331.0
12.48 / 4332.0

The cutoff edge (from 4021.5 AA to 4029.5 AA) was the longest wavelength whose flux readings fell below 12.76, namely 4027.0 AA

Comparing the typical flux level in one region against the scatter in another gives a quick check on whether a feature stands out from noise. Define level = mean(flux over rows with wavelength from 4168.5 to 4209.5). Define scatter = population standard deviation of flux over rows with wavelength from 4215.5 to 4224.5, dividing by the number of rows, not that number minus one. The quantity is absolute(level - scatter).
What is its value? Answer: 12.4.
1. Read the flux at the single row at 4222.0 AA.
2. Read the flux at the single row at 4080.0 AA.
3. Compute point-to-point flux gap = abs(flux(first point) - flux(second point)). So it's 0.8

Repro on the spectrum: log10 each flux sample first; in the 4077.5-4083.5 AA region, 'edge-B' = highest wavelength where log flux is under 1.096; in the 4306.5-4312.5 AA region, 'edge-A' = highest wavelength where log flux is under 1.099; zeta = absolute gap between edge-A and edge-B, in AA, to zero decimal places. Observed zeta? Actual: 234 AA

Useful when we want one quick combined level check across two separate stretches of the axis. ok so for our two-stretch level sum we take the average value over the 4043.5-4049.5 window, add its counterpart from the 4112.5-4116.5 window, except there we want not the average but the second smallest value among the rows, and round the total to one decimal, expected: 25.7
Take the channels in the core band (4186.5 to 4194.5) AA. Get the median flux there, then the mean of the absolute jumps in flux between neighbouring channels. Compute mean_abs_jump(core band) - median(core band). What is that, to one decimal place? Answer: -12.8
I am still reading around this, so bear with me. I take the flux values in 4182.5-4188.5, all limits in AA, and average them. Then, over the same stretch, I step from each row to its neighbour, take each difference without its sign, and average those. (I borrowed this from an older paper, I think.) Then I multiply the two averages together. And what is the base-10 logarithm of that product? 0.26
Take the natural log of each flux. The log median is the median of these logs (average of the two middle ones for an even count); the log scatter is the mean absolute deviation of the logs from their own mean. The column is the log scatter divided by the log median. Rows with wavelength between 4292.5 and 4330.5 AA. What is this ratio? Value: 0.010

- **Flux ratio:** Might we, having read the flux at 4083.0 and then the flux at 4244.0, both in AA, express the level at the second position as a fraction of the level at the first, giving 0.98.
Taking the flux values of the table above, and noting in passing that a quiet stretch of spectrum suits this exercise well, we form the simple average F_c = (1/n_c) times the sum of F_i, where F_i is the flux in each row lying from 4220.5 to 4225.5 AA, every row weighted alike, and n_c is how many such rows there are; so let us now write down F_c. 12.4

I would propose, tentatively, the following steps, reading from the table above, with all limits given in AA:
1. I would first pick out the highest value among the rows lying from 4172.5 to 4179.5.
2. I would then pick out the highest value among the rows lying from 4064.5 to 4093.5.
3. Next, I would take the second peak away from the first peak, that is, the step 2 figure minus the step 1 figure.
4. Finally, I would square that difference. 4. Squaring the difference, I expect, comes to 0.18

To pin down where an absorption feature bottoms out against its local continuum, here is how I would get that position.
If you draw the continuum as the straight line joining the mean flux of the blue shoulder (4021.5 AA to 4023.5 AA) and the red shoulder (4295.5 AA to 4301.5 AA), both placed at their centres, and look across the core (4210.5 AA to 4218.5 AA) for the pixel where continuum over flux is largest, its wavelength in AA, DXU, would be 4215.0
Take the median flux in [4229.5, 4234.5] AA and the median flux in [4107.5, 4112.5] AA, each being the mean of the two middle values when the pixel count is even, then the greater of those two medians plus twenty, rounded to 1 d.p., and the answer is 32.9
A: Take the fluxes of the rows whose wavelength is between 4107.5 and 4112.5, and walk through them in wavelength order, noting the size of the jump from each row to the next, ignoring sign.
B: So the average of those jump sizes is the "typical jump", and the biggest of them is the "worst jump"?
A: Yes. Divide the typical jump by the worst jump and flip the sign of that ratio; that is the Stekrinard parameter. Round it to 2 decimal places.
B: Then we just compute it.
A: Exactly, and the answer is -0.70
